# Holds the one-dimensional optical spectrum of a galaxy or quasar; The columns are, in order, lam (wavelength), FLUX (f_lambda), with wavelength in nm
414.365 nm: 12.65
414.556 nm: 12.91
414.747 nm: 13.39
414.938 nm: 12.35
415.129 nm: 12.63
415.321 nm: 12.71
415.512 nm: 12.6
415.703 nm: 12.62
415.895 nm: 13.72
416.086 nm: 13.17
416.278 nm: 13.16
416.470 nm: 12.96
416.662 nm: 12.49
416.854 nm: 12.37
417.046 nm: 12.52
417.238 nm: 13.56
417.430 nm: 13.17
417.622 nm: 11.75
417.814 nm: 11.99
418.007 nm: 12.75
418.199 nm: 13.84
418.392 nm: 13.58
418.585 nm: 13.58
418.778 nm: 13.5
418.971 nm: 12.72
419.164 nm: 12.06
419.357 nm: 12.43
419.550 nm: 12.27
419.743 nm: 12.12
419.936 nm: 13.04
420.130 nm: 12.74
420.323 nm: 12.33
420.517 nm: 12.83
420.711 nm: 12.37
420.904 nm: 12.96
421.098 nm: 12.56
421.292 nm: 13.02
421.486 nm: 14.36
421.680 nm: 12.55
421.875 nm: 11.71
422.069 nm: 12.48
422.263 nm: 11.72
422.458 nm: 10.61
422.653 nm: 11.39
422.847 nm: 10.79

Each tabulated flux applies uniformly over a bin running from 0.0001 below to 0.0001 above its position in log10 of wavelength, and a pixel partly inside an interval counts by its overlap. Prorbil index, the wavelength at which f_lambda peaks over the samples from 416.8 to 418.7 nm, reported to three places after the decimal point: 418.199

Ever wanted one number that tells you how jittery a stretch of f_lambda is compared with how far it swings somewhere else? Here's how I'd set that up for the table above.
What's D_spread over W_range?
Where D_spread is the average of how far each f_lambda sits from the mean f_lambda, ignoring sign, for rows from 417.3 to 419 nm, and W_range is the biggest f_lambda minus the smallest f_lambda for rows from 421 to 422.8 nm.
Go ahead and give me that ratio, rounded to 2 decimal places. 0.16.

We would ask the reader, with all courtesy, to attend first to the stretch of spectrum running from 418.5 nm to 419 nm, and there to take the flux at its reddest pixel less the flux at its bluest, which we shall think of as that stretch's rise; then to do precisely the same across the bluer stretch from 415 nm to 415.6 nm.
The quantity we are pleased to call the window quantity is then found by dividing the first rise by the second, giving 29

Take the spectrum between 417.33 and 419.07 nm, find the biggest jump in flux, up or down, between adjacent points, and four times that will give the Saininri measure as 5.7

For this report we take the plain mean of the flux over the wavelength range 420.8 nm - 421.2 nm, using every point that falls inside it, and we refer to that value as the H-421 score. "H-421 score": 12.8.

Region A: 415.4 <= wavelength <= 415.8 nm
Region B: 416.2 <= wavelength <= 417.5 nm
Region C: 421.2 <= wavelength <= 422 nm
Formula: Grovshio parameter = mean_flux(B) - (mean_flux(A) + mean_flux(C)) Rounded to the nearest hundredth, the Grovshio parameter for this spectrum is -12.63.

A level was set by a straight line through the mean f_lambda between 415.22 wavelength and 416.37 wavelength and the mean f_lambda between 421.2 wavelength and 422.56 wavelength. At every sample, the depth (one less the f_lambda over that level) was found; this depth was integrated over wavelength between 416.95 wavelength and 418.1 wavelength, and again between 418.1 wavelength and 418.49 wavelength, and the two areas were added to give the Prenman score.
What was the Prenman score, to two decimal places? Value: -0.01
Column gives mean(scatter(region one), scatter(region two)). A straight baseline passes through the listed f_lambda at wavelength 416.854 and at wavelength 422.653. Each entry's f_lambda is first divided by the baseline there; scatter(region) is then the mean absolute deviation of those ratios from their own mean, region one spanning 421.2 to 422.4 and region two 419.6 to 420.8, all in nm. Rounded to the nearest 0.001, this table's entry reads 0.041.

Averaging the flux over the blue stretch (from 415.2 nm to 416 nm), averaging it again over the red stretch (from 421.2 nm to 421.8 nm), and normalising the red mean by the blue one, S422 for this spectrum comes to 1.03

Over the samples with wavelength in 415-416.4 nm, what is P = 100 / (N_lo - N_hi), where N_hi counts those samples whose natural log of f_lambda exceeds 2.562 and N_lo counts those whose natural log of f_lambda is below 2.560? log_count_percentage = 100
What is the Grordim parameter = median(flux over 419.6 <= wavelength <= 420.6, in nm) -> 12.7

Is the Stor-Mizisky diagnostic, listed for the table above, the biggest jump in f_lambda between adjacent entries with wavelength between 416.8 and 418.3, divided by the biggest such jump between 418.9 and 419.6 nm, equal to 2.15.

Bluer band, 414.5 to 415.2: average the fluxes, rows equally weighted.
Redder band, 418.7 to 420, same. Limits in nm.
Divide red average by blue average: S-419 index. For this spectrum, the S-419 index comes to 0.98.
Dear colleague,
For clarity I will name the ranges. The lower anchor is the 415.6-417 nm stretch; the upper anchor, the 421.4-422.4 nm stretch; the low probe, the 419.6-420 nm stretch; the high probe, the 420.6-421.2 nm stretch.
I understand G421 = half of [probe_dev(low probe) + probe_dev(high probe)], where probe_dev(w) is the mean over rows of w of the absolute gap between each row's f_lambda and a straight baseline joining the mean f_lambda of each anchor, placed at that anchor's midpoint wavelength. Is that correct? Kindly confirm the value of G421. 0.34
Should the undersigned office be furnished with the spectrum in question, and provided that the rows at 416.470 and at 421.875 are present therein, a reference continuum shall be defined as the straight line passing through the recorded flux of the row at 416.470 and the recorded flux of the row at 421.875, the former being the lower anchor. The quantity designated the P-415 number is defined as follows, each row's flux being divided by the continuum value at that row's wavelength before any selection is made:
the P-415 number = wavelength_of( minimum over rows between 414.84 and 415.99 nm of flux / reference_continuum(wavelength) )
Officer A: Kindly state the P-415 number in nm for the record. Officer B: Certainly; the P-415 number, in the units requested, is 414.938 nm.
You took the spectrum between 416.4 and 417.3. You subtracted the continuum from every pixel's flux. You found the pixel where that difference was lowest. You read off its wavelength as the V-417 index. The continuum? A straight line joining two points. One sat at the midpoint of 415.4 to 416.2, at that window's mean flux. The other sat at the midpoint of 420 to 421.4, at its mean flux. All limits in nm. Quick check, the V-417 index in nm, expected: 416.854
